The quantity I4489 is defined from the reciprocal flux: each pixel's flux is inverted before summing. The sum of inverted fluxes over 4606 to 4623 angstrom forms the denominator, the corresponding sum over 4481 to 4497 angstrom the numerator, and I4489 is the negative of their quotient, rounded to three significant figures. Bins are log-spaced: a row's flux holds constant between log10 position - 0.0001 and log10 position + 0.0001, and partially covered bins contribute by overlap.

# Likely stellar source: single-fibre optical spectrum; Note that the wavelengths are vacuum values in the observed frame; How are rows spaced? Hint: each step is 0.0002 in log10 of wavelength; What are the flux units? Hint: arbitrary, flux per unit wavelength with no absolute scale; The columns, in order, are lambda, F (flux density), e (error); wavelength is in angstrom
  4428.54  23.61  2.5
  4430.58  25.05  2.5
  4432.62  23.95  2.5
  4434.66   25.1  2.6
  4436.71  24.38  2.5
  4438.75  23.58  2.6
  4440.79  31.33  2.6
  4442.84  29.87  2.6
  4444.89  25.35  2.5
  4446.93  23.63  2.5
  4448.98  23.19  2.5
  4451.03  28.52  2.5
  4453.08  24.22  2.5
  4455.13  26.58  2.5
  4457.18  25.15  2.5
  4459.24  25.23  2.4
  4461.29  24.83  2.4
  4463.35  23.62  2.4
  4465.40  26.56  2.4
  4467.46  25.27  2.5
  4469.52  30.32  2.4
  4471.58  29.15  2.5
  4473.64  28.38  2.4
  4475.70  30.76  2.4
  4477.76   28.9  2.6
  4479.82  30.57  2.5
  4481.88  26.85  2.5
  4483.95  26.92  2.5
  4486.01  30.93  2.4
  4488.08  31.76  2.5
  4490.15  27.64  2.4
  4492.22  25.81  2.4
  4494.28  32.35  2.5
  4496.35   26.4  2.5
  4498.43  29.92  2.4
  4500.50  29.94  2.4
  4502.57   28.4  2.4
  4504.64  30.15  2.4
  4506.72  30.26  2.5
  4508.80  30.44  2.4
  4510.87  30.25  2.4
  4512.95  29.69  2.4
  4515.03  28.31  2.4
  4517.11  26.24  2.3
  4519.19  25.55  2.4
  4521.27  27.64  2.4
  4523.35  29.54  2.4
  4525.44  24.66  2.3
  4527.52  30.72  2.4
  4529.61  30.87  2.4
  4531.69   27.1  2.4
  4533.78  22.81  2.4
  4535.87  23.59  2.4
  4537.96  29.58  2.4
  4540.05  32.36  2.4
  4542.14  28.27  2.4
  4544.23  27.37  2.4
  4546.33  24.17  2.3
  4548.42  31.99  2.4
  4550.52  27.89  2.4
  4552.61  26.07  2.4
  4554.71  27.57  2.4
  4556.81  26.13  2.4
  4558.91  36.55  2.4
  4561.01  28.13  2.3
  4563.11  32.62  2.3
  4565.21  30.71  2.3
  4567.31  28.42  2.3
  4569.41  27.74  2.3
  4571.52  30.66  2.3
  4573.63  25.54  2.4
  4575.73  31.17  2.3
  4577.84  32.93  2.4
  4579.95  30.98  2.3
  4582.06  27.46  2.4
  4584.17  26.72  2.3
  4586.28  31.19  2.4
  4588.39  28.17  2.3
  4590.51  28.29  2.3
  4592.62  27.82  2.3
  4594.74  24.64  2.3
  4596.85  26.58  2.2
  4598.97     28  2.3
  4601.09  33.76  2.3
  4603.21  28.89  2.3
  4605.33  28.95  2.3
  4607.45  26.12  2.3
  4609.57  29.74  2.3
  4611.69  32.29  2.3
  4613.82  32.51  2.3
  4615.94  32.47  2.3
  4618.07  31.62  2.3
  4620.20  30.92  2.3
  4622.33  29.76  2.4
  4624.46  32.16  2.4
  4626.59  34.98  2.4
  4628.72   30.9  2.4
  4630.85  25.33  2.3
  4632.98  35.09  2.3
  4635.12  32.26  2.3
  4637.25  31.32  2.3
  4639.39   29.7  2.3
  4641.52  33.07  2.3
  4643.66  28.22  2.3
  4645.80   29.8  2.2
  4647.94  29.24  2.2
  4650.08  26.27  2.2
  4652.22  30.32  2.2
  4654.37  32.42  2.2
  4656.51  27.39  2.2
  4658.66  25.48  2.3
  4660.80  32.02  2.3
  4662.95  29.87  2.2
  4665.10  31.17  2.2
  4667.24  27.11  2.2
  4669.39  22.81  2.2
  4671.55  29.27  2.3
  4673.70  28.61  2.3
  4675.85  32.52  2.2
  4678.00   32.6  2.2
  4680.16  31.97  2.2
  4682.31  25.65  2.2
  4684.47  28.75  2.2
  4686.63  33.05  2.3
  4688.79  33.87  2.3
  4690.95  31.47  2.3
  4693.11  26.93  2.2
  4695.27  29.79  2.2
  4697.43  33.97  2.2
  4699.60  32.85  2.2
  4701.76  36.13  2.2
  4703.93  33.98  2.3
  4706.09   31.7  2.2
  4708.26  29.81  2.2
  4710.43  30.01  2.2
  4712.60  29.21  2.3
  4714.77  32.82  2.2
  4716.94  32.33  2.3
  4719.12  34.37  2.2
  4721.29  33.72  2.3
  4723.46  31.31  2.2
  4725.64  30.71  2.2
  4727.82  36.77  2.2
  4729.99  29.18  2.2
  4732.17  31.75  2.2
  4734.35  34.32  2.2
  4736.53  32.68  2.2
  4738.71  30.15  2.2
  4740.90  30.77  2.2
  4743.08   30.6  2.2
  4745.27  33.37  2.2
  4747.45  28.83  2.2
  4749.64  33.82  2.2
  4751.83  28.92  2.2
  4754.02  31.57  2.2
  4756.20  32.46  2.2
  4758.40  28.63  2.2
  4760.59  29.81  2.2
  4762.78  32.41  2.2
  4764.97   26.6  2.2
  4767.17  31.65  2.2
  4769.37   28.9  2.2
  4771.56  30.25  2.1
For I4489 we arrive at -1.08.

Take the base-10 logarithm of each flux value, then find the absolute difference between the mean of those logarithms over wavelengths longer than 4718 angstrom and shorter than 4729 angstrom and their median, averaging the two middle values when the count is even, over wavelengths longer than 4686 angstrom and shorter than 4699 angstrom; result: 0.014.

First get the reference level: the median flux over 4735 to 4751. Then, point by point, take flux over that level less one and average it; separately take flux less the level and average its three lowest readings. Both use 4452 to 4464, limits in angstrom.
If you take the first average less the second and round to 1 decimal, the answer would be 6.4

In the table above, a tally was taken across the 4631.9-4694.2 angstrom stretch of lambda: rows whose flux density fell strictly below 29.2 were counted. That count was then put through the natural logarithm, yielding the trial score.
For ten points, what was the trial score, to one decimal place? 2.3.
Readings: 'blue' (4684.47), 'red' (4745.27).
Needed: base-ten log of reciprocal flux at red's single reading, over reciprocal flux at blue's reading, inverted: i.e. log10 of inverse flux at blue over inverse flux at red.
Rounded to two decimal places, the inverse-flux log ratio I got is 0.06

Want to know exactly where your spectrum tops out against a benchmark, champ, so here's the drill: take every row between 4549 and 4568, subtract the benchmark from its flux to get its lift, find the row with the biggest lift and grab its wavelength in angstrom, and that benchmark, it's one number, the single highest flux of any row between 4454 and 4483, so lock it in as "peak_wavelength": 4558.91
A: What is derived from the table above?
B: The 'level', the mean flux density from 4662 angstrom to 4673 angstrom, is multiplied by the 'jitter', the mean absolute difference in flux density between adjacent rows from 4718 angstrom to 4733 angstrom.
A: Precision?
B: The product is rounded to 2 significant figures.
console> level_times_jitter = 93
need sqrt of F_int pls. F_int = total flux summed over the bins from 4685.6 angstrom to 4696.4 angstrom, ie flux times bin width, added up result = 18.3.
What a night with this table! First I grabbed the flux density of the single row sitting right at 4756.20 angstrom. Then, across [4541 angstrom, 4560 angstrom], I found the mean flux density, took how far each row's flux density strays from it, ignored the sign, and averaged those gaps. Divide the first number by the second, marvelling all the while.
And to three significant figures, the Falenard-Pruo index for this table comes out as 12.5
